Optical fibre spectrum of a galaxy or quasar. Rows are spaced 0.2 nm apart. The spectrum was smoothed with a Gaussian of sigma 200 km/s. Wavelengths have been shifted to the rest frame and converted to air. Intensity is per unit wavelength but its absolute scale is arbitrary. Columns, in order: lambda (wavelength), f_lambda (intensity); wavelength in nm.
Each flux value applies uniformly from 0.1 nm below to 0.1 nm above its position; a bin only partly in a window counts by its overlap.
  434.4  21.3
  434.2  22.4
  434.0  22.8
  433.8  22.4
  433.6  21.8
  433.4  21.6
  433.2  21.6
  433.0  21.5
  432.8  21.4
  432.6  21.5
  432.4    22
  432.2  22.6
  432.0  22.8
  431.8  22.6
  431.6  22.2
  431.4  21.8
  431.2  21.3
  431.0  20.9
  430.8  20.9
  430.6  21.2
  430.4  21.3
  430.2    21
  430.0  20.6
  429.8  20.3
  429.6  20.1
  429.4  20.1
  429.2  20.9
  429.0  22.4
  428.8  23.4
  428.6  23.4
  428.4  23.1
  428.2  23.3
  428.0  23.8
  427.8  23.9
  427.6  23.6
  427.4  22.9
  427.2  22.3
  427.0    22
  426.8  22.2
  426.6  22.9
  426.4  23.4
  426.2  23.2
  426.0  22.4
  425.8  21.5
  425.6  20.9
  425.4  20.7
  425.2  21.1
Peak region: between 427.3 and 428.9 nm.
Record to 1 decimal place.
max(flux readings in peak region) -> 23.9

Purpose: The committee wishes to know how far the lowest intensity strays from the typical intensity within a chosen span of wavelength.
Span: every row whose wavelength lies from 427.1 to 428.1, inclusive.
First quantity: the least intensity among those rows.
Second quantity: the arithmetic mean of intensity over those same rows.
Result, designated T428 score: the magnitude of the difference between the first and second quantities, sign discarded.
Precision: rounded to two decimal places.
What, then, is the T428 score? 1.00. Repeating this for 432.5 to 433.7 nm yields 0.17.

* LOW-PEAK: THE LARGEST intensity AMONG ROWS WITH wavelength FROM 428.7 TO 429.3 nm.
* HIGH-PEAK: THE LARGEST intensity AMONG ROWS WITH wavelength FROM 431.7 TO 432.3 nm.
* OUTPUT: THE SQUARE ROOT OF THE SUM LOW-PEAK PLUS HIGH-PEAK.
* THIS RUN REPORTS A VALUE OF 6.80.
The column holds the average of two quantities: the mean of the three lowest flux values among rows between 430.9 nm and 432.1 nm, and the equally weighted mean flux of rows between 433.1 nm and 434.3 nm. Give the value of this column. 21.7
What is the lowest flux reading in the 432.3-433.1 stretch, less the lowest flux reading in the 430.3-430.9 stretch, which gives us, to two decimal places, 0.50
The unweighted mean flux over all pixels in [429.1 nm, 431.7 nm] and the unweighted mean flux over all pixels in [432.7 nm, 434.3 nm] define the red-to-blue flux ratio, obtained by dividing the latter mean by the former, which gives 1.046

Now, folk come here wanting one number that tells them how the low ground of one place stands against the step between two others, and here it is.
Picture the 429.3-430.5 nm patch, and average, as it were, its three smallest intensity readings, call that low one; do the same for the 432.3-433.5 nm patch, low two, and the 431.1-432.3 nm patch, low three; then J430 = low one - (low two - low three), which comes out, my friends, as 20.5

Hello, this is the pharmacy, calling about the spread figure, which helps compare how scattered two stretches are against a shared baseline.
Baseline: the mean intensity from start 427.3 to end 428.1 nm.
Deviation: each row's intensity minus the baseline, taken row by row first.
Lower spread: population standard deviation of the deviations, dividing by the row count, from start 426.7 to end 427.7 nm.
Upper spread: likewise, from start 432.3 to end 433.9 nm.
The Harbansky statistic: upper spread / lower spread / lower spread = 1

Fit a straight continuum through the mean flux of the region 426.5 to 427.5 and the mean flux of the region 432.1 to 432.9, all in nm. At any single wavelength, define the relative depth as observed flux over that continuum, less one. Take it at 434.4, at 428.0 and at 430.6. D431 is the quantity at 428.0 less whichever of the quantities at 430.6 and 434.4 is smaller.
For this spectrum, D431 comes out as 0.10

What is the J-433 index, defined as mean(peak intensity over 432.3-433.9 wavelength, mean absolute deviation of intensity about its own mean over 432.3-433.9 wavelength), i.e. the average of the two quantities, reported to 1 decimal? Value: 11.3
